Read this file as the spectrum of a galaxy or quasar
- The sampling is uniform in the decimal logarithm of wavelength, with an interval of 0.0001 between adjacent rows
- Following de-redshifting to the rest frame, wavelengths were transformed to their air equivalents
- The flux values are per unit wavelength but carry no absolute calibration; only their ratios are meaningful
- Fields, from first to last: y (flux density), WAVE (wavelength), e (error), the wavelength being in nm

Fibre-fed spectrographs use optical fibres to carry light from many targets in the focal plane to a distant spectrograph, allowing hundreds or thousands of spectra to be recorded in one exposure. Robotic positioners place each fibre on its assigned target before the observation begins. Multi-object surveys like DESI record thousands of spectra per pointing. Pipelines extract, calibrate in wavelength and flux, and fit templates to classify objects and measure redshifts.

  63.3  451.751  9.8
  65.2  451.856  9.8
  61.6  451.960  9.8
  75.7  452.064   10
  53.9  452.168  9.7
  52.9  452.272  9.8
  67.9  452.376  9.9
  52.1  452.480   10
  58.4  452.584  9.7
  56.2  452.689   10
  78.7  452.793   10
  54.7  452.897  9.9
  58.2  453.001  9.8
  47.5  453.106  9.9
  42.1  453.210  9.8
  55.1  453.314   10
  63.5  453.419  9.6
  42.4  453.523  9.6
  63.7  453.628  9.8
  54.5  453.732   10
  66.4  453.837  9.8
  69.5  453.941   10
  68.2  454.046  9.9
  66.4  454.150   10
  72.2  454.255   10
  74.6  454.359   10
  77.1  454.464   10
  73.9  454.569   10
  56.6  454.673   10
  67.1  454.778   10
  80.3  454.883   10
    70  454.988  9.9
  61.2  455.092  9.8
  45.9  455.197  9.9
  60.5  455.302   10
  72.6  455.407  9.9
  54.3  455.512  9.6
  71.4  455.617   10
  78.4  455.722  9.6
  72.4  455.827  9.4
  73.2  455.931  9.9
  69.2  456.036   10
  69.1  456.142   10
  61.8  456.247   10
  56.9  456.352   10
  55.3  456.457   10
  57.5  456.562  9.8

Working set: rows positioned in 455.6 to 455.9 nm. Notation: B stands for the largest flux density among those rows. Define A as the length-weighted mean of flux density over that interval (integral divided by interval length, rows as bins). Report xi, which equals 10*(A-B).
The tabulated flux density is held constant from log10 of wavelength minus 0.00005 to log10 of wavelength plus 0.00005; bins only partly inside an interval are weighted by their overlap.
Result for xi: -39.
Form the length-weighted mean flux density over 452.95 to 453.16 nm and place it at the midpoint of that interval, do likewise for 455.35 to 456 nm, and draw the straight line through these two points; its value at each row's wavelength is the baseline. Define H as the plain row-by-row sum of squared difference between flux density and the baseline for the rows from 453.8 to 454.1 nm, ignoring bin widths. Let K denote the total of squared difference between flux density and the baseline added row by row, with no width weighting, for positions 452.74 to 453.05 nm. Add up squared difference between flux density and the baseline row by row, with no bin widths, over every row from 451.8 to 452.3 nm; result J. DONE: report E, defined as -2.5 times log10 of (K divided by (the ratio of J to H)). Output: -5.3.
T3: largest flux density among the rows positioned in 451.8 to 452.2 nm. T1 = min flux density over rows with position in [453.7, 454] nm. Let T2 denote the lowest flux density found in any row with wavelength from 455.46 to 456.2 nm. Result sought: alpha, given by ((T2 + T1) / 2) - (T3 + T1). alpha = -76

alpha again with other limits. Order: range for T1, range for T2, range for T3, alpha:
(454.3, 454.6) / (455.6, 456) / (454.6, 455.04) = -82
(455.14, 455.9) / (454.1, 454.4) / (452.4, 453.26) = -68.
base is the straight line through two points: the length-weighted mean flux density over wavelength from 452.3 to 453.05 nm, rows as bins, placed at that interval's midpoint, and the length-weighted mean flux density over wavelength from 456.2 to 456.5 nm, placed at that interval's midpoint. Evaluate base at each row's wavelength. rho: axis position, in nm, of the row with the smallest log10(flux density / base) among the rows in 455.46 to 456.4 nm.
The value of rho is 455.512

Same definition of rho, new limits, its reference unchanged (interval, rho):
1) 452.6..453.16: 453.106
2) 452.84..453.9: 453.210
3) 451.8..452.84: 452.480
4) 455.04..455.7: 455.197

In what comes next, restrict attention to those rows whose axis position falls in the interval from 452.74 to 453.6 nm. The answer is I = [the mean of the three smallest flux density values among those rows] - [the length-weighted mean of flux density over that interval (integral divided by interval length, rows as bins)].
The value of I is -11.5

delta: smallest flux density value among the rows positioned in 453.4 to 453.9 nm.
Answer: 42.4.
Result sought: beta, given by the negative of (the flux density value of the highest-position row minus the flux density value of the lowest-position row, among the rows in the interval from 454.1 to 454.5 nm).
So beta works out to -11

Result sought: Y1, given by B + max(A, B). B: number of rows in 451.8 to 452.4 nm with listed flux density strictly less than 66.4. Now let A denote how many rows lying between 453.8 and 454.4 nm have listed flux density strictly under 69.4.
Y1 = 8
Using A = 3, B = 4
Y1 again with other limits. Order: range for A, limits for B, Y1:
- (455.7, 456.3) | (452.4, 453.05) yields 10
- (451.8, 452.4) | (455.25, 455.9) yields 7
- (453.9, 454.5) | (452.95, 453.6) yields 12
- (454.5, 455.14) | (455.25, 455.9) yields 5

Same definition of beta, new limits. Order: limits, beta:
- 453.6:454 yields -6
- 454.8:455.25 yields 34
